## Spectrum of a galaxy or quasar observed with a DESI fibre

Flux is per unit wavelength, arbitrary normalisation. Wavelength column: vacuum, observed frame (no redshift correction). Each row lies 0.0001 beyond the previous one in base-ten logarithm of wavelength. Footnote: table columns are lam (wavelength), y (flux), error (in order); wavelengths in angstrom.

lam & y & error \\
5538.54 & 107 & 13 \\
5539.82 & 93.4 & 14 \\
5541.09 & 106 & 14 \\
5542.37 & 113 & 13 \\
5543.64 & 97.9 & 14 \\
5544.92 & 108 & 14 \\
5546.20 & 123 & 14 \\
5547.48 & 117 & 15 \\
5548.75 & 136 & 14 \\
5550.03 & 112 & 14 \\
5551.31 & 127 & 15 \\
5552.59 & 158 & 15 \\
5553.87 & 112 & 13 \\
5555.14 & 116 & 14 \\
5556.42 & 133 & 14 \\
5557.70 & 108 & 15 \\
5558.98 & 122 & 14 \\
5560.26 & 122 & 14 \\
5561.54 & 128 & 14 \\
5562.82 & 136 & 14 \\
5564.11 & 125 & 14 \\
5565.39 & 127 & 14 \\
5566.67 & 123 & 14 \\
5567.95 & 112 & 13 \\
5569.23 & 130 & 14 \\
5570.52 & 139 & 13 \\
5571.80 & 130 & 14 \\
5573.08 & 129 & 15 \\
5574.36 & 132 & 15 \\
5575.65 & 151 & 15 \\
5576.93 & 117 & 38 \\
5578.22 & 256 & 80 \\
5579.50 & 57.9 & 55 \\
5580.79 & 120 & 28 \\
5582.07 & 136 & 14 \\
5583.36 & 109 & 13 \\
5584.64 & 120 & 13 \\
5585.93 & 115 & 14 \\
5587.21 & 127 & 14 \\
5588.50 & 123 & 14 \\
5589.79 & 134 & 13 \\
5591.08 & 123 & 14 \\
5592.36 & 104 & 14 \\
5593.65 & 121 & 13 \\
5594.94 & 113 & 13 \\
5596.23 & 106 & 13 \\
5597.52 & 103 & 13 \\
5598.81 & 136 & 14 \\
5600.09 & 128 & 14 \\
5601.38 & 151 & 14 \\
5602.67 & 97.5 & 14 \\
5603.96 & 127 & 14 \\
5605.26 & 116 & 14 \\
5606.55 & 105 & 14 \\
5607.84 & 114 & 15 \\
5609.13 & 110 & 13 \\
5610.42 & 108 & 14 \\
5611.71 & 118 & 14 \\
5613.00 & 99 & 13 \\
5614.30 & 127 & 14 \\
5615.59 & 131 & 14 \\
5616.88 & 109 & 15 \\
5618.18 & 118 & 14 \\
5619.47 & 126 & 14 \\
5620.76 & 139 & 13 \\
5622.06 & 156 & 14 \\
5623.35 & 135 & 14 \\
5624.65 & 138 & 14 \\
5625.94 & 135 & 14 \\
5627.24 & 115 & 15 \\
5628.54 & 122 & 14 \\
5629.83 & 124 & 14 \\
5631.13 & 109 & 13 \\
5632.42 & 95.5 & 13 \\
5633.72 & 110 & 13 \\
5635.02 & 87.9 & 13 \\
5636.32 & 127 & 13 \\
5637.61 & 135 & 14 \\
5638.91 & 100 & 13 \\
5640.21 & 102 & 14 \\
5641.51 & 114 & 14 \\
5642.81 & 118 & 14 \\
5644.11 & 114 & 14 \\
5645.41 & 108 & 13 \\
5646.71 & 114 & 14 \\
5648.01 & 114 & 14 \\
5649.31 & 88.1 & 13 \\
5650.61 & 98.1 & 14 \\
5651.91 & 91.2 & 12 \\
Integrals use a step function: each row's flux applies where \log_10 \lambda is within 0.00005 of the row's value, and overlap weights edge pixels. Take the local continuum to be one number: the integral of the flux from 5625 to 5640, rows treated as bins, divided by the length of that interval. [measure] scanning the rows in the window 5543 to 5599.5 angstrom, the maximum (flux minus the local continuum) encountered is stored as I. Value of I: 141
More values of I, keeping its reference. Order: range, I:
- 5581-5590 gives 21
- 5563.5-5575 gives 24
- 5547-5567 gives 43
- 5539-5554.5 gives 43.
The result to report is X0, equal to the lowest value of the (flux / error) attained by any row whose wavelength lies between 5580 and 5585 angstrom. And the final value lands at 4.3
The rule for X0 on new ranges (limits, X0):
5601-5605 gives 7.0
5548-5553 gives 8.0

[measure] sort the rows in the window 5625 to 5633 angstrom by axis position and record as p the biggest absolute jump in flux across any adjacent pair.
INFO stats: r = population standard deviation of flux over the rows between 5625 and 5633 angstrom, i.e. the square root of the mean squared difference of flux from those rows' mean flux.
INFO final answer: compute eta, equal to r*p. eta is 249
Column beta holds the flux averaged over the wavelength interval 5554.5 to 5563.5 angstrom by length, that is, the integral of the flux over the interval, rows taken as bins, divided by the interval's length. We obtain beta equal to 124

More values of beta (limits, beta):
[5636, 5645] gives 115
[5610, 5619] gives 116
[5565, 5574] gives 127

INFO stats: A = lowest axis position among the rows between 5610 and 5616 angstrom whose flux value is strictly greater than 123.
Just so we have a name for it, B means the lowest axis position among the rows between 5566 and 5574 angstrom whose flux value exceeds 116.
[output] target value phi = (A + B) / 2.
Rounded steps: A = 5614.30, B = 5566.67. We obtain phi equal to 5590.5 angstrom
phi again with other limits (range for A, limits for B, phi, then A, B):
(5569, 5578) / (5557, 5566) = 5564.1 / 5569.23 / 5558.98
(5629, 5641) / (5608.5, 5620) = 5620.8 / 5629.83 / 5611.71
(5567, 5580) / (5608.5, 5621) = 5590.5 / 5569.23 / 5611.71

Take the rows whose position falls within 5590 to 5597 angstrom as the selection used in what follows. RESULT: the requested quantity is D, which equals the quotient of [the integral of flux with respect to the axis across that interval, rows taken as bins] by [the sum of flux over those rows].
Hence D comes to 1.41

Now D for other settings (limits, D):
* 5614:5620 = 1.20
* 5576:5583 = 1.39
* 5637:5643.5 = 1.30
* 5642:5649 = 1.38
